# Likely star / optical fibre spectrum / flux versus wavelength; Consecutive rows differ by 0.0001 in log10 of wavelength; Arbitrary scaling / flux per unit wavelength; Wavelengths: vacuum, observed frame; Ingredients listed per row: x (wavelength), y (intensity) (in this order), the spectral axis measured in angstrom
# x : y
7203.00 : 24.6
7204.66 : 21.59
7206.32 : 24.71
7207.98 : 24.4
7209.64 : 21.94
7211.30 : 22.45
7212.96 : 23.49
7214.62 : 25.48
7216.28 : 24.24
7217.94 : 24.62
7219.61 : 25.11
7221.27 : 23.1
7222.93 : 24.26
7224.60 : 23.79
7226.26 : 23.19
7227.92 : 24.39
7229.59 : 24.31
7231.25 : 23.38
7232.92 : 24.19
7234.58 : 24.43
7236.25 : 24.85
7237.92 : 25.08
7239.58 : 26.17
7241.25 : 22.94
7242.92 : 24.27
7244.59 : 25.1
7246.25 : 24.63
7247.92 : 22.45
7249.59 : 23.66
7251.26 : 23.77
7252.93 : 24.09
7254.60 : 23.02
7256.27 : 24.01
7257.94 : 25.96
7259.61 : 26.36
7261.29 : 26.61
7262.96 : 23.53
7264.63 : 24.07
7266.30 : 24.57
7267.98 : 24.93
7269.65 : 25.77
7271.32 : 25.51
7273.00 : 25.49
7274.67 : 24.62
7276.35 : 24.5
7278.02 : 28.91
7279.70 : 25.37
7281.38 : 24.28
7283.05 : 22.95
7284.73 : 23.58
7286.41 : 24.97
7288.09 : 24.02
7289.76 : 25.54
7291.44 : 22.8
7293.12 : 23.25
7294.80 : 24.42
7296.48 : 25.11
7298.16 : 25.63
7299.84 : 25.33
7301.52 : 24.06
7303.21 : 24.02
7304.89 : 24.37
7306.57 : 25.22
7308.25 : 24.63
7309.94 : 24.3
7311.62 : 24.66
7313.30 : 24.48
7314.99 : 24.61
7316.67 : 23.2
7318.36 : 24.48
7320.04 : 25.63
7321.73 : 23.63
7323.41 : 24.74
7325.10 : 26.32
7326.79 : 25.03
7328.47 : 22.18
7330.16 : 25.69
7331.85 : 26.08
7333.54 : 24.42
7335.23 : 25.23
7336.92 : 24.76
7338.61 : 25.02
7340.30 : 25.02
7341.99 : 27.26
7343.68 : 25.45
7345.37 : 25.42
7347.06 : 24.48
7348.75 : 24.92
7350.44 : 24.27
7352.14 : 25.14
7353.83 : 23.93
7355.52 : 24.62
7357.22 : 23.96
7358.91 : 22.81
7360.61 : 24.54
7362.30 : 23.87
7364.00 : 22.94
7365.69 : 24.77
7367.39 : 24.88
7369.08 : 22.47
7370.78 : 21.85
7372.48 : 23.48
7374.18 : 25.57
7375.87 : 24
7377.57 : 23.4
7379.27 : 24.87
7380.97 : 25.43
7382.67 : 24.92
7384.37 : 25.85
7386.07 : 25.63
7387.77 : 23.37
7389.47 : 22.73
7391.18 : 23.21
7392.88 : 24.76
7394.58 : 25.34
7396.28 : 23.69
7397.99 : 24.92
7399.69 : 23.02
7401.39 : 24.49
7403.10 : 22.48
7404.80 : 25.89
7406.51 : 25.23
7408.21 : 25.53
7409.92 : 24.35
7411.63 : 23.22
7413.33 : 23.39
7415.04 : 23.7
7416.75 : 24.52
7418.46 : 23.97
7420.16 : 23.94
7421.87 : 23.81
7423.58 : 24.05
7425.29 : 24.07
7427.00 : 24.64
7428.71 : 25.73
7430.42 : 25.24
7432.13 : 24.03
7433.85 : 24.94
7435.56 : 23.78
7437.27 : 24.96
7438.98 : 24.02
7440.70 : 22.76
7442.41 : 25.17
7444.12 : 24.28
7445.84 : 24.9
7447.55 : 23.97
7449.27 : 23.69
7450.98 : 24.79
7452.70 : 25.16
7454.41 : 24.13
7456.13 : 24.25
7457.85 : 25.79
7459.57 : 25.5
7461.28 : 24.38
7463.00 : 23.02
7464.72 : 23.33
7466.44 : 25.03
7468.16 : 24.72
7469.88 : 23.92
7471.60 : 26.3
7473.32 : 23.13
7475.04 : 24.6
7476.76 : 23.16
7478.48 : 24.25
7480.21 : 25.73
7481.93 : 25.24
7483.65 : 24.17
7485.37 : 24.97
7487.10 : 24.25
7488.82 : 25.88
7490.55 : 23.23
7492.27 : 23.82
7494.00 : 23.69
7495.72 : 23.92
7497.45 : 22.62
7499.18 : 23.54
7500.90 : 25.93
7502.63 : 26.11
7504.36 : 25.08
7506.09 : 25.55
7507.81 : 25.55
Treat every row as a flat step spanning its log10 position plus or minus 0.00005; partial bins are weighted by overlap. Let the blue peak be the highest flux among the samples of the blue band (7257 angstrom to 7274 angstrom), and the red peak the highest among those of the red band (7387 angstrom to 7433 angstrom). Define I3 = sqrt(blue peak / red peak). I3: 1.01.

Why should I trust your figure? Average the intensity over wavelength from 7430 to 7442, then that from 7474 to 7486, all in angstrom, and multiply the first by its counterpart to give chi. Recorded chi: 596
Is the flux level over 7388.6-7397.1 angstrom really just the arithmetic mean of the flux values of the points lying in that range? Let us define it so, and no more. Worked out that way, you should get 23.9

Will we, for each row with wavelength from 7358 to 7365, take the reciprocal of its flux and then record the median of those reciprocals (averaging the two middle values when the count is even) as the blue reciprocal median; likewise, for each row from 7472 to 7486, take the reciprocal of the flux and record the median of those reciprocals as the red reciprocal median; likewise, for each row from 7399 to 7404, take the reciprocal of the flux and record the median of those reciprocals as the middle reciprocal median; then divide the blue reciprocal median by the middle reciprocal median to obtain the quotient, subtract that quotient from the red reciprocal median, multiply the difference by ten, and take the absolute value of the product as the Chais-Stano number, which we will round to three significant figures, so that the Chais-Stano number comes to 9.43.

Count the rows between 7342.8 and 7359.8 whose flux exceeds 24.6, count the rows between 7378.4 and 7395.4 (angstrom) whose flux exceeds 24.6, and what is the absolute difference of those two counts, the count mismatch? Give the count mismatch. 2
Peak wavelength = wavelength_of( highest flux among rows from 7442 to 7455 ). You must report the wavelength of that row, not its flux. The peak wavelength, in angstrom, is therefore 7442.41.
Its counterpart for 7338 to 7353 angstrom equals 7341.99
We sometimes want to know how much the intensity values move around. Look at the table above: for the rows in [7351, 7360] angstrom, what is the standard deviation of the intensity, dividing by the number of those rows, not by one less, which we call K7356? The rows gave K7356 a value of 0.8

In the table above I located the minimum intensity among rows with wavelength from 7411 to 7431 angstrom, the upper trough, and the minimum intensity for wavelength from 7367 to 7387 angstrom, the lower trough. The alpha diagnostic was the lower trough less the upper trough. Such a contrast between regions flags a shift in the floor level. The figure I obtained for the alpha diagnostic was -1.4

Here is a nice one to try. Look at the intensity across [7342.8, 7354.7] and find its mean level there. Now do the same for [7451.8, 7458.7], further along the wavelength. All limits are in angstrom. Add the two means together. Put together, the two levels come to 49.6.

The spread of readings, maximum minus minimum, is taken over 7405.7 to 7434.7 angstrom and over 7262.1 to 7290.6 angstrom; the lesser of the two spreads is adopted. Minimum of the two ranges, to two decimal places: 2.51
